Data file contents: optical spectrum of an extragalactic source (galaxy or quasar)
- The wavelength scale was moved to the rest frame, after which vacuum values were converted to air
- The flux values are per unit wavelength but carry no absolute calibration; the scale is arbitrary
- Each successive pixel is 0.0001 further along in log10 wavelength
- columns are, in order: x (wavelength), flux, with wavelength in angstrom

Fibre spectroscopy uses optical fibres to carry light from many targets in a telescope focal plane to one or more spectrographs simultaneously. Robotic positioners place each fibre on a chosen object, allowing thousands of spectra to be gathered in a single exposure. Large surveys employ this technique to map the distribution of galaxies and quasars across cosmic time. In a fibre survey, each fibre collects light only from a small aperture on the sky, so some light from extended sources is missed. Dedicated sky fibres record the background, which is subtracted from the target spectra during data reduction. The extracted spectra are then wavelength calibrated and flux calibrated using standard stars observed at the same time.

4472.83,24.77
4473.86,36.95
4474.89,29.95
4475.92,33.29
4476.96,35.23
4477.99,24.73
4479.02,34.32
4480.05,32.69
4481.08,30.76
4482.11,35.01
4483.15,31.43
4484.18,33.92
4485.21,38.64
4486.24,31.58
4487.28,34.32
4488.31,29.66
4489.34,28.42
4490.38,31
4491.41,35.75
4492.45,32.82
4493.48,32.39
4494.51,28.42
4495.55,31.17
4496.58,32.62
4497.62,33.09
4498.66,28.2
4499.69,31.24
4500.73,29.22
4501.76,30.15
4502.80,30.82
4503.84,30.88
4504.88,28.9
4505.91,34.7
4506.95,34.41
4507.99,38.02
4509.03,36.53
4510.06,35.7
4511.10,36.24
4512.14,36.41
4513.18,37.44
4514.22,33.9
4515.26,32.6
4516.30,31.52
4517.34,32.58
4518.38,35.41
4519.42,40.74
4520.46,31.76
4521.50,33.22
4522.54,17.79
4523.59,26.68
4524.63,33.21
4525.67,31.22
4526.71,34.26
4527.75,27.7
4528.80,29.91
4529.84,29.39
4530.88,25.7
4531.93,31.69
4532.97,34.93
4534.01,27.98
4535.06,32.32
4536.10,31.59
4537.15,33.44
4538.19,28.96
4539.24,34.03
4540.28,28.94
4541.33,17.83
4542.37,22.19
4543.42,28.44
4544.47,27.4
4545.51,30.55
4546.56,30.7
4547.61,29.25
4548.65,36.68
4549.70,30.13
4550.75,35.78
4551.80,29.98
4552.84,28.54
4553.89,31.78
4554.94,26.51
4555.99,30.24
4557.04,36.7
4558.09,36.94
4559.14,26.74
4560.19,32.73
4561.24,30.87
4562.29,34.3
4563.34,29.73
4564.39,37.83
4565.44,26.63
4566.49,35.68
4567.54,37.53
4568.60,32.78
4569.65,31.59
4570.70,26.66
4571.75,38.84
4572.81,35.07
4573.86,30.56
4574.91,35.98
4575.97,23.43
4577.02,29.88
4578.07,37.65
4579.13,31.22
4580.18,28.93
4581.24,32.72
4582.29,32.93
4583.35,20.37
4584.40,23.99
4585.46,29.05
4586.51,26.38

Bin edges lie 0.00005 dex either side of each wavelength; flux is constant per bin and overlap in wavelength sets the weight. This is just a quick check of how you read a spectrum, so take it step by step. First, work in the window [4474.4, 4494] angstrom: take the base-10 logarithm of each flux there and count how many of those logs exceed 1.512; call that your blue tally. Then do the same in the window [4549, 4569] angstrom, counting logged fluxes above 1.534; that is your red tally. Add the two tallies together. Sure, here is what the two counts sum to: 17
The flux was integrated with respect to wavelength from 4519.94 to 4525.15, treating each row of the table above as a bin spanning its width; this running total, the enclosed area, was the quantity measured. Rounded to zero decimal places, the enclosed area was 149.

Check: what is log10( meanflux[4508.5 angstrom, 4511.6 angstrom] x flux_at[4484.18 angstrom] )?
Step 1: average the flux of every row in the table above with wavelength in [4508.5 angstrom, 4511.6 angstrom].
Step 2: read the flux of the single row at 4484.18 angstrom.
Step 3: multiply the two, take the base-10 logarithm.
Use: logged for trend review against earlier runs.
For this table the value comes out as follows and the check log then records 3.09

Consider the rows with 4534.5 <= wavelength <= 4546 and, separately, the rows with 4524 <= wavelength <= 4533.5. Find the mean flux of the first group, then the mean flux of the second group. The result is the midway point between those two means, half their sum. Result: 29.8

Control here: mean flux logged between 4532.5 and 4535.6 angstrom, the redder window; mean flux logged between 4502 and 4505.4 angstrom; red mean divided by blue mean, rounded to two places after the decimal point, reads 1.05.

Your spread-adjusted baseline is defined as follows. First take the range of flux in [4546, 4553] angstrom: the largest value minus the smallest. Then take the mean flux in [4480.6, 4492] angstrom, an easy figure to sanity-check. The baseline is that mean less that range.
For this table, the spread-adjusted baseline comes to 25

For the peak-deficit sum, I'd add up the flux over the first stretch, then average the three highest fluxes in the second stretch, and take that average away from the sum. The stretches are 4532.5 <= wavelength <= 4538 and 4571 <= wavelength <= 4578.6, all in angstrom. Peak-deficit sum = 123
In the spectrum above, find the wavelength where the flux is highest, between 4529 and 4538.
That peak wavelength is 4532.97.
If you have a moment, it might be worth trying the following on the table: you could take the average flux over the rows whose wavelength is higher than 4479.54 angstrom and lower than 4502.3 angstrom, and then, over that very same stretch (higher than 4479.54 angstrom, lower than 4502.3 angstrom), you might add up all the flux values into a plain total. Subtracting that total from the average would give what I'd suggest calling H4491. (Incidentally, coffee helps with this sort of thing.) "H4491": -671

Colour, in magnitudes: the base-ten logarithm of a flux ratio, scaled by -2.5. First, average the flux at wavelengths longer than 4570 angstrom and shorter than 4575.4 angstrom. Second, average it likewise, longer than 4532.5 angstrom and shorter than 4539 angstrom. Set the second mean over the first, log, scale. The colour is 0.06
